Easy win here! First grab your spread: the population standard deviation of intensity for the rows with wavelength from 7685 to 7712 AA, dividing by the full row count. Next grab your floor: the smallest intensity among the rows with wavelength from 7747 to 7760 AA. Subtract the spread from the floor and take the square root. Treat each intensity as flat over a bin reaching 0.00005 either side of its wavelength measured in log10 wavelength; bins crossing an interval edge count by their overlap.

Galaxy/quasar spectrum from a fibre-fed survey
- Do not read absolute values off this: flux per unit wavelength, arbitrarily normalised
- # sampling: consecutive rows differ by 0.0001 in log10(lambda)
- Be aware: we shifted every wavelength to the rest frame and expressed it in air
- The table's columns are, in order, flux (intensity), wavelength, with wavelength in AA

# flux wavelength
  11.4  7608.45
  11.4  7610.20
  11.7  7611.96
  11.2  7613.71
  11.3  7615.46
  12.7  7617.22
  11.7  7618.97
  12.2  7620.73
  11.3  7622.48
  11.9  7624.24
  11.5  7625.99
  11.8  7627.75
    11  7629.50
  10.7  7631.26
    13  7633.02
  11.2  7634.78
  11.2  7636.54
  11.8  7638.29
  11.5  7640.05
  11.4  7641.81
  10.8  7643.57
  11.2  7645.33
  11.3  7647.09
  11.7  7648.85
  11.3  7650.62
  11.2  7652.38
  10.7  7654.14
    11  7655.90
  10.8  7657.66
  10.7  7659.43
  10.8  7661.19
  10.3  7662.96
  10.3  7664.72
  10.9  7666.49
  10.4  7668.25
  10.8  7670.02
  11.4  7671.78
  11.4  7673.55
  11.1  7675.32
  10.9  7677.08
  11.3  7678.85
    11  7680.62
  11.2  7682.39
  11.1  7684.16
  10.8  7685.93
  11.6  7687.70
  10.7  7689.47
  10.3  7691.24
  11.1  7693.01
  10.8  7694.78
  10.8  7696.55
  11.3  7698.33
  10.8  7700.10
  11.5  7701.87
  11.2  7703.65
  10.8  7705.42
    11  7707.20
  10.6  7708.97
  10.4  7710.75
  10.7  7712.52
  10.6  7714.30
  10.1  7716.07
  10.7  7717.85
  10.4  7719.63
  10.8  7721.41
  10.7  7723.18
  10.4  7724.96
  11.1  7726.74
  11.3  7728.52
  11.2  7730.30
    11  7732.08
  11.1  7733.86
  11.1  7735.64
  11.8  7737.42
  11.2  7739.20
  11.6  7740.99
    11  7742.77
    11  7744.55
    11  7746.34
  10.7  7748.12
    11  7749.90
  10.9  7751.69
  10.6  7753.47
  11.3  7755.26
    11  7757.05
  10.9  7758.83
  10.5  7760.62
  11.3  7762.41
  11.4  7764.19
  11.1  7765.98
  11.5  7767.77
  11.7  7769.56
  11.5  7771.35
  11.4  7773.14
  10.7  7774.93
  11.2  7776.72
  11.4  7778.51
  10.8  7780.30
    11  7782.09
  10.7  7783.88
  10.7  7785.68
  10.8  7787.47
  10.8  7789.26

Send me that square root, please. 3.200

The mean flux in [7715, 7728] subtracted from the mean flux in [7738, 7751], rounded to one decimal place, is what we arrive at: 0.5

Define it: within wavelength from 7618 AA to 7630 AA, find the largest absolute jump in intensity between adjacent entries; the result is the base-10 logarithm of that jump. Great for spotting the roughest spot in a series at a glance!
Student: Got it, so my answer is -0.05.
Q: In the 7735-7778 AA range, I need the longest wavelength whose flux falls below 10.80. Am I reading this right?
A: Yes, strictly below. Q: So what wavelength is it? 7774.93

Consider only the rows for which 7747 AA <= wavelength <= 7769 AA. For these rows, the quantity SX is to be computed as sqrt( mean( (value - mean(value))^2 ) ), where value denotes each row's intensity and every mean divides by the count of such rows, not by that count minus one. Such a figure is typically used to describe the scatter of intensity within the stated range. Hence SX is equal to 0.31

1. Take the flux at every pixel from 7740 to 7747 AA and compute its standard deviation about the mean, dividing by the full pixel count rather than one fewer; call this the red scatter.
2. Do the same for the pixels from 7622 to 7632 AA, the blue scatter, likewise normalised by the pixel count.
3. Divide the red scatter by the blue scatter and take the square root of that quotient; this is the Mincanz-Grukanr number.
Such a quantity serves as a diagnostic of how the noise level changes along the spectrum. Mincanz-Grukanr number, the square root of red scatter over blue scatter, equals 0.78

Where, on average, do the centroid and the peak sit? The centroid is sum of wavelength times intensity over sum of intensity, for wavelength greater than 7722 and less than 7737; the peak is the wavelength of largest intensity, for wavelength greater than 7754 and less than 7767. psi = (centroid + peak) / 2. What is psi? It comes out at 7746.8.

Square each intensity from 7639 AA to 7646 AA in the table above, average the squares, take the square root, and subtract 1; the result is 10.2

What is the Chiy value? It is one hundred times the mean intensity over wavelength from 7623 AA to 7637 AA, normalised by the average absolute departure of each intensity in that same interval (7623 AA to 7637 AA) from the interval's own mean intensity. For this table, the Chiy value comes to 2211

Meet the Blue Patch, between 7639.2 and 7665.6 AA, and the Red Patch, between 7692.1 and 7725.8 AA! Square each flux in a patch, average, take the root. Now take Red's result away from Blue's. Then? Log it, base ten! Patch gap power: -0.64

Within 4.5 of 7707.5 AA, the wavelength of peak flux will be 7703.65 AA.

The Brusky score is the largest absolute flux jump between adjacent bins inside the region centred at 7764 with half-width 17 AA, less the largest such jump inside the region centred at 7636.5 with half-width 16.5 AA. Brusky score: -1.5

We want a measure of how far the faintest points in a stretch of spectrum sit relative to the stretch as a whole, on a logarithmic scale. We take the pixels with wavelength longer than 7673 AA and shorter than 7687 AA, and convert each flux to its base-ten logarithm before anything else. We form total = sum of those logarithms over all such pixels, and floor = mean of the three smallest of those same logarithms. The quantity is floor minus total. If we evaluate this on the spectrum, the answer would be -7.32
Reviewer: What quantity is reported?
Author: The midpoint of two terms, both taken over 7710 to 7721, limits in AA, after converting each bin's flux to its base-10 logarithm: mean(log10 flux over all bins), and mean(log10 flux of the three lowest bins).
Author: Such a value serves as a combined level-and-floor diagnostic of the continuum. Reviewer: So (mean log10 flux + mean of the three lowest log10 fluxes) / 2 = 1.02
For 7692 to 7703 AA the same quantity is 1.04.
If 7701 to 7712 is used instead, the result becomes 1.03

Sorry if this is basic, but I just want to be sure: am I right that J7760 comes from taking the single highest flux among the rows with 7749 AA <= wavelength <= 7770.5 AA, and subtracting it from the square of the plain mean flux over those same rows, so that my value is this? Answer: 112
